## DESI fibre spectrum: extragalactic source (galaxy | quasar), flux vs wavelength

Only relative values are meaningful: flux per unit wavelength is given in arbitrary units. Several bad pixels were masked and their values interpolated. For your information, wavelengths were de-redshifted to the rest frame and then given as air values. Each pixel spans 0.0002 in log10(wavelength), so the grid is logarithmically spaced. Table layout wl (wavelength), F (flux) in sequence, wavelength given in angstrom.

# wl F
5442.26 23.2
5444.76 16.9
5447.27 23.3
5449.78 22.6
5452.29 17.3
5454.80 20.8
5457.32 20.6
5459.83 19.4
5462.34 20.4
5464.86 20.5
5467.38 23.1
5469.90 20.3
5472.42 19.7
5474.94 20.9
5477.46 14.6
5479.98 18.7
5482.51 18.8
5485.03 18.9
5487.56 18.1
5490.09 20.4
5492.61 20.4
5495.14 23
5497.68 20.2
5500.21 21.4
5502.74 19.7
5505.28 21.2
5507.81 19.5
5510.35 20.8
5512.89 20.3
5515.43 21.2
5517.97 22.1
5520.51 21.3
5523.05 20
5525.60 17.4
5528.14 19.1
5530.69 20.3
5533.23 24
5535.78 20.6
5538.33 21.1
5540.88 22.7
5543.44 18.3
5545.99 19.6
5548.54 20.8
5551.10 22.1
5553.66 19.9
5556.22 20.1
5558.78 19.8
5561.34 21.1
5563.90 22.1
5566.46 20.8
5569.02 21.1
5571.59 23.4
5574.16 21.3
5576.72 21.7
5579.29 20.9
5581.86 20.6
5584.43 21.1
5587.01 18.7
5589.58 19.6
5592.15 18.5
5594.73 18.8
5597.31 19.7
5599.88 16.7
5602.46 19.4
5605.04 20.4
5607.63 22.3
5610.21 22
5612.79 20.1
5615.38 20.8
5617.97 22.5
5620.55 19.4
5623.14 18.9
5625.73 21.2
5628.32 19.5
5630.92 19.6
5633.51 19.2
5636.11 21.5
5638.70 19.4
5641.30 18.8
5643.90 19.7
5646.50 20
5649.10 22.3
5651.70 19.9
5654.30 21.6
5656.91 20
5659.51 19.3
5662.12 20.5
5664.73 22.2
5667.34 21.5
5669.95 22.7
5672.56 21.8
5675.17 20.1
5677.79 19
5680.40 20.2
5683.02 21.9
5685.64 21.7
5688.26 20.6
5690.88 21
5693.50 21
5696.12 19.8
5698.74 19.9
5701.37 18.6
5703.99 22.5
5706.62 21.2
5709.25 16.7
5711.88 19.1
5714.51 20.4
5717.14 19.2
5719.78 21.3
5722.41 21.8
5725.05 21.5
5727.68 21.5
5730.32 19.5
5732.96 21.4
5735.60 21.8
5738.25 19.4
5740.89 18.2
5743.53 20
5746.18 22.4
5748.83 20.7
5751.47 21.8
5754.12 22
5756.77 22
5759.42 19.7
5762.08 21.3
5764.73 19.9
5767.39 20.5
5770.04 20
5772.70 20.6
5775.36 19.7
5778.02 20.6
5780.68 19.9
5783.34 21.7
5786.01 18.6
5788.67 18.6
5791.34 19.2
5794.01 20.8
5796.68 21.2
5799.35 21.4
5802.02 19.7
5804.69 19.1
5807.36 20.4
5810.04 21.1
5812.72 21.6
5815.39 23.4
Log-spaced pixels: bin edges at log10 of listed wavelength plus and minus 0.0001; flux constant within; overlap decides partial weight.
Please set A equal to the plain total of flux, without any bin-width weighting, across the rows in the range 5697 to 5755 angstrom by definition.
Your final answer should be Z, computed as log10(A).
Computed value 2.65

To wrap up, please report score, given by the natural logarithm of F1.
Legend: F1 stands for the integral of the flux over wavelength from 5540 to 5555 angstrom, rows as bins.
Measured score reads 5.7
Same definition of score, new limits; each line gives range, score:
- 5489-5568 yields 7.4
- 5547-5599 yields 7.0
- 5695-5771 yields 7.4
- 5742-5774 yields 6.5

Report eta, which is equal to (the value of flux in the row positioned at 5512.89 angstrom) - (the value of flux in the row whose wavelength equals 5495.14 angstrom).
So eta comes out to -2.7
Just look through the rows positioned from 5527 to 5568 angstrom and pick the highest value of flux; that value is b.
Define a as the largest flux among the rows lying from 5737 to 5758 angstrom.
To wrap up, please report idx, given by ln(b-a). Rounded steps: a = 22.4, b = 24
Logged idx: 0.5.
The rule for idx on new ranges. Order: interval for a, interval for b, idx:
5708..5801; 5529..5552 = 0.5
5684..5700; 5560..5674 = 0.5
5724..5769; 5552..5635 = 0.0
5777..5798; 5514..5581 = 0.8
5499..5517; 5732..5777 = 0.0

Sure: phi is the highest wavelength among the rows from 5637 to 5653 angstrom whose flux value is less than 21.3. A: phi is 5651.70 angstrom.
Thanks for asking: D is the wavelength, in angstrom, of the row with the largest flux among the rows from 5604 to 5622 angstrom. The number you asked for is 5617.97 angstrom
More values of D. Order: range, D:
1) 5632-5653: 5649.10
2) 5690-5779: 5703.99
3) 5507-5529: 5517.97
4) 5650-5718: 5669.95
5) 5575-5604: 5576.72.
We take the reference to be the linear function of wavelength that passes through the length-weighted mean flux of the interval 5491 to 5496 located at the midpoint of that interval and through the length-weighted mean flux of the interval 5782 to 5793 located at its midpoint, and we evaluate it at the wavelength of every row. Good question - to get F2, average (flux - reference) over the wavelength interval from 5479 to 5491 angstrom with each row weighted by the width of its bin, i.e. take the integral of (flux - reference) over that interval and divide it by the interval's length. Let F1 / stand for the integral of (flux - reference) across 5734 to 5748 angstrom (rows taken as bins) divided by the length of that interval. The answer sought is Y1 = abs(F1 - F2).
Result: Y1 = 3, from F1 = 0.5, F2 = -2.7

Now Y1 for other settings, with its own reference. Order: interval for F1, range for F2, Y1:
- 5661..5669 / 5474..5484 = 5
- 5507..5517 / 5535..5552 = 0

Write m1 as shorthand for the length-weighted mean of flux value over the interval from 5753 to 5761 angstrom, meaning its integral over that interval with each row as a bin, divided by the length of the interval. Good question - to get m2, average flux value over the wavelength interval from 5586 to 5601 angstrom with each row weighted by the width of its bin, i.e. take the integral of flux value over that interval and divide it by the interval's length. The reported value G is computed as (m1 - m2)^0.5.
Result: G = 1.6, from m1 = 21.2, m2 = 18.7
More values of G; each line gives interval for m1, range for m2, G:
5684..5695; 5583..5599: 1.3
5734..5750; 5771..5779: 0.4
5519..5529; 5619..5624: 0.4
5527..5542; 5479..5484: 1.6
